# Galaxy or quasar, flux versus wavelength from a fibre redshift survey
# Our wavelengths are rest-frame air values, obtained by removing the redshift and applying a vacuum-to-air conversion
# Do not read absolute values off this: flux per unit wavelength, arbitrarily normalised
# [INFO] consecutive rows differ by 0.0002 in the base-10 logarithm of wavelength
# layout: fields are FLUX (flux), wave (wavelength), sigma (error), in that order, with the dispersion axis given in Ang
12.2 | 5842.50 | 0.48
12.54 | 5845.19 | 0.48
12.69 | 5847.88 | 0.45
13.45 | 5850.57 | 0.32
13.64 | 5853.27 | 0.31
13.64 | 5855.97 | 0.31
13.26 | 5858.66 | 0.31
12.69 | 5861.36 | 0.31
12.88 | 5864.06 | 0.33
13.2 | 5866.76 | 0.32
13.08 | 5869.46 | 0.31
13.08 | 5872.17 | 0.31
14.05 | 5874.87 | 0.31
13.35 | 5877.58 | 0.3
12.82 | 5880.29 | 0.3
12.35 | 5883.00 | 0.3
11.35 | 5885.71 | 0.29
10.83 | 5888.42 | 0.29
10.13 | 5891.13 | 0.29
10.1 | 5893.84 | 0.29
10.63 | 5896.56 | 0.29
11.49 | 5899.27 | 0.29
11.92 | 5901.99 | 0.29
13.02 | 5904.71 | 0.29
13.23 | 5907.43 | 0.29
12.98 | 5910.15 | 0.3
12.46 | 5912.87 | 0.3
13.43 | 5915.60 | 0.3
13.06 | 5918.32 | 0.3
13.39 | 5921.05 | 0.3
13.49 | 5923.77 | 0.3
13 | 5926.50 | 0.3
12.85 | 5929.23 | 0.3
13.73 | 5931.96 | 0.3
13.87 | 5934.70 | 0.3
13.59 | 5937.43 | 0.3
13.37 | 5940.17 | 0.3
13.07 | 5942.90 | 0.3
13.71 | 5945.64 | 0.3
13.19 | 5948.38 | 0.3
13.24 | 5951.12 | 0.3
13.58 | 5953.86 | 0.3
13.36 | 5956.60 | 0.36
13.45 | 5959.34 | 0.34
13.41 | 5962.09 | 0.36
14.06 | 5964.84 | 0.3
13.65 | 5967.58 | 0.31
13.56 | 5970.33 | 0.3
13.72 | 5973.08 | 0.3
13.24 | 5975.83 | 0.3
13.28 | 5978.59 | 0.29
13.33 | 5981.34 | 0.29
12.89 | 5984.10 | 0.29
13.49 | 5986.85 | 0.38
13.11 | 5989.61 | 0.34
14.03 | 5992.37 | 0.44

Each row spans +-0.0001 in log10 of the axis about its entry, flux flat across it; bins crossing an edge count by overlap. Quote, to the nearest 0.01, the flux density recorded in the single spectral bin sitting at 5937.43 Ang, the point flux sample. 13.59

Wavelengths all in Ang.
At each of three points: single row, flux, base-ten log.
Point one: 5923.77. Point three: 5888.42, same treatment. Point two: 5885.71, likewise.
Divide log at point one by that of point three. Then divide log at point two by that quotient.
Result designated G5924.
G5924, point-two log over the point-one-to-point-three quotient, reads 0.97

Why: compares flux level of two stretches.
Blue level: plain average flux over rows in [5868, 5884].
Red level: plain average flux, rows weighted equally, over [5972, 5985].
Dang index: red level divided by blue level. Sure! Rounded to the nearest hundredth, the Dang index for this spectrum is 1.01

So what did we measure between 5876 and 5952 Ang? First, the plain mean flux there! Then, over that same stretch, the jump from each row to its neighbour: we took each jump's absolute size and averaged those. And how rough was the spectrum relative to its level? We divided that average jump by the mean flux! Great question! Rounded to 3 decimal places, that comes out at 0.037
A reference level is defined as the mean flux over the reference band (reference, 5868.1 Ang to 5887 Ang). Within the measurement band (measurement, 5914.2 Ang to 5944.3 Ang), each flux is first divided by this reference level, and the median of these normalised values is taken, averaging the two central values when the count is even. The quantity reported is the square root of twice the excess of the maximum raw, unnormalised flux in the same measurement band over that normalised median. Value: 5.07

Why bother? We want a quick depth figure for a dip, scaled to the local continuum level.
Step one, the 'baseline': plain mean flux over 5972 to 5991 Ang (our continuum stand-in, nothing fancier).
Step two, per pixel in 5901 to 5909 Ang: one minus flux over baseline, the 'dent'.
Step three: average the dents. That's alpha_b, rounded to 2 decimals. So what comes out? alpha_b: 0.04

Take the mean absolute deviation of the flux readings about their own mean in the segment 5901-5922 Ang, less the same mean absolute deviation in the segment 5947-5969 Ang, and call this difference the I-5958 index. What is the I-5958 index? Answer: 0.17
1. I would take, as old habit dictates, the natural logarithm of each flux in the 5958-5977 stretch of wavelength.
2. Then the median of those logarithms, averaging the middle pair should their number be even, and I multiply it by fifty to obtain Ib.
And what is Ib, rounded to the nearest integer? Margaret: 130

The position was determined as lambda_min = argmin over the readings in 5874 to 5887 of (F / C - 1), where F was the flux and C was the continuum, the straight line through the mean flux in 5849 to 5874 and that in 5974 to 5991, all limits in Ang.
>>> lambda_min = 5885.71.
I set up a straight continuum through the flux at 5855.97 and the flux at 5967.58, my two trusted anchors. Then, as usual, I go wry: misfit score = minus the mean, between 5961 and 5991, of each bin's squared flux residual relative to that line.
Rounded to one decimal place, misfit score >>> -0.1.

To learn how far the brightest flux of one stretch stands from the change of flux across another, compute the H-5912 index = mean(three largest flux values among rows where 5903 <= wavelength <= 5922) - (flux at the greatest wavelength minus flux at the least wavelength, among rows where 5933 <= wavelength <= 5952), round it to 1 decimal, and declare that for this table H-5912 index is 14.0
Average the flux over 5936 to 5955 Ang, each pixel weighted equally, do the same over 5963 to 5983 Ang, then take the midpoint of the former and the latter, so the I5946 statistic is 13.5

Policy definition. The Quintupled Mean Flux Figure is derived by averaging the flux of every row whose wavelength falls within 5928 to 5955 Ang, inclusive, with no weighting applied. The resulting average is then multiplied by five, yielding 67.1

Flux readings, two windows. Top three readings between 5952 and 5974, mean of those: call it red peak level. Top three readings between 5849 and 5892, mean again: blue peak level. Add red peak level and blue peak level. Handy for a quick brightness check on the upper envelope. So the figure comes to 27.6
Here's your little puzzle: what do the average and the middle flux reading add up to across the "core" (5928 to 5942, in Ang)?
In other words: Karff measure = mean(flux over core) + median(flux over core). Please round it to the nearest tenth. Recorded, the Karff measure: 27.1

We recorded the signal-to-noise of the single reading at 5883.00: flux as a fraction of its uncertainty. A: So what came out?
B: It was 41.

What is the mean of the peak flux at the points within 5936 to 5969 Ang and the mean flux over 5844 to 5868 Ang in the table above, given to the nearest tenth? 13.6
